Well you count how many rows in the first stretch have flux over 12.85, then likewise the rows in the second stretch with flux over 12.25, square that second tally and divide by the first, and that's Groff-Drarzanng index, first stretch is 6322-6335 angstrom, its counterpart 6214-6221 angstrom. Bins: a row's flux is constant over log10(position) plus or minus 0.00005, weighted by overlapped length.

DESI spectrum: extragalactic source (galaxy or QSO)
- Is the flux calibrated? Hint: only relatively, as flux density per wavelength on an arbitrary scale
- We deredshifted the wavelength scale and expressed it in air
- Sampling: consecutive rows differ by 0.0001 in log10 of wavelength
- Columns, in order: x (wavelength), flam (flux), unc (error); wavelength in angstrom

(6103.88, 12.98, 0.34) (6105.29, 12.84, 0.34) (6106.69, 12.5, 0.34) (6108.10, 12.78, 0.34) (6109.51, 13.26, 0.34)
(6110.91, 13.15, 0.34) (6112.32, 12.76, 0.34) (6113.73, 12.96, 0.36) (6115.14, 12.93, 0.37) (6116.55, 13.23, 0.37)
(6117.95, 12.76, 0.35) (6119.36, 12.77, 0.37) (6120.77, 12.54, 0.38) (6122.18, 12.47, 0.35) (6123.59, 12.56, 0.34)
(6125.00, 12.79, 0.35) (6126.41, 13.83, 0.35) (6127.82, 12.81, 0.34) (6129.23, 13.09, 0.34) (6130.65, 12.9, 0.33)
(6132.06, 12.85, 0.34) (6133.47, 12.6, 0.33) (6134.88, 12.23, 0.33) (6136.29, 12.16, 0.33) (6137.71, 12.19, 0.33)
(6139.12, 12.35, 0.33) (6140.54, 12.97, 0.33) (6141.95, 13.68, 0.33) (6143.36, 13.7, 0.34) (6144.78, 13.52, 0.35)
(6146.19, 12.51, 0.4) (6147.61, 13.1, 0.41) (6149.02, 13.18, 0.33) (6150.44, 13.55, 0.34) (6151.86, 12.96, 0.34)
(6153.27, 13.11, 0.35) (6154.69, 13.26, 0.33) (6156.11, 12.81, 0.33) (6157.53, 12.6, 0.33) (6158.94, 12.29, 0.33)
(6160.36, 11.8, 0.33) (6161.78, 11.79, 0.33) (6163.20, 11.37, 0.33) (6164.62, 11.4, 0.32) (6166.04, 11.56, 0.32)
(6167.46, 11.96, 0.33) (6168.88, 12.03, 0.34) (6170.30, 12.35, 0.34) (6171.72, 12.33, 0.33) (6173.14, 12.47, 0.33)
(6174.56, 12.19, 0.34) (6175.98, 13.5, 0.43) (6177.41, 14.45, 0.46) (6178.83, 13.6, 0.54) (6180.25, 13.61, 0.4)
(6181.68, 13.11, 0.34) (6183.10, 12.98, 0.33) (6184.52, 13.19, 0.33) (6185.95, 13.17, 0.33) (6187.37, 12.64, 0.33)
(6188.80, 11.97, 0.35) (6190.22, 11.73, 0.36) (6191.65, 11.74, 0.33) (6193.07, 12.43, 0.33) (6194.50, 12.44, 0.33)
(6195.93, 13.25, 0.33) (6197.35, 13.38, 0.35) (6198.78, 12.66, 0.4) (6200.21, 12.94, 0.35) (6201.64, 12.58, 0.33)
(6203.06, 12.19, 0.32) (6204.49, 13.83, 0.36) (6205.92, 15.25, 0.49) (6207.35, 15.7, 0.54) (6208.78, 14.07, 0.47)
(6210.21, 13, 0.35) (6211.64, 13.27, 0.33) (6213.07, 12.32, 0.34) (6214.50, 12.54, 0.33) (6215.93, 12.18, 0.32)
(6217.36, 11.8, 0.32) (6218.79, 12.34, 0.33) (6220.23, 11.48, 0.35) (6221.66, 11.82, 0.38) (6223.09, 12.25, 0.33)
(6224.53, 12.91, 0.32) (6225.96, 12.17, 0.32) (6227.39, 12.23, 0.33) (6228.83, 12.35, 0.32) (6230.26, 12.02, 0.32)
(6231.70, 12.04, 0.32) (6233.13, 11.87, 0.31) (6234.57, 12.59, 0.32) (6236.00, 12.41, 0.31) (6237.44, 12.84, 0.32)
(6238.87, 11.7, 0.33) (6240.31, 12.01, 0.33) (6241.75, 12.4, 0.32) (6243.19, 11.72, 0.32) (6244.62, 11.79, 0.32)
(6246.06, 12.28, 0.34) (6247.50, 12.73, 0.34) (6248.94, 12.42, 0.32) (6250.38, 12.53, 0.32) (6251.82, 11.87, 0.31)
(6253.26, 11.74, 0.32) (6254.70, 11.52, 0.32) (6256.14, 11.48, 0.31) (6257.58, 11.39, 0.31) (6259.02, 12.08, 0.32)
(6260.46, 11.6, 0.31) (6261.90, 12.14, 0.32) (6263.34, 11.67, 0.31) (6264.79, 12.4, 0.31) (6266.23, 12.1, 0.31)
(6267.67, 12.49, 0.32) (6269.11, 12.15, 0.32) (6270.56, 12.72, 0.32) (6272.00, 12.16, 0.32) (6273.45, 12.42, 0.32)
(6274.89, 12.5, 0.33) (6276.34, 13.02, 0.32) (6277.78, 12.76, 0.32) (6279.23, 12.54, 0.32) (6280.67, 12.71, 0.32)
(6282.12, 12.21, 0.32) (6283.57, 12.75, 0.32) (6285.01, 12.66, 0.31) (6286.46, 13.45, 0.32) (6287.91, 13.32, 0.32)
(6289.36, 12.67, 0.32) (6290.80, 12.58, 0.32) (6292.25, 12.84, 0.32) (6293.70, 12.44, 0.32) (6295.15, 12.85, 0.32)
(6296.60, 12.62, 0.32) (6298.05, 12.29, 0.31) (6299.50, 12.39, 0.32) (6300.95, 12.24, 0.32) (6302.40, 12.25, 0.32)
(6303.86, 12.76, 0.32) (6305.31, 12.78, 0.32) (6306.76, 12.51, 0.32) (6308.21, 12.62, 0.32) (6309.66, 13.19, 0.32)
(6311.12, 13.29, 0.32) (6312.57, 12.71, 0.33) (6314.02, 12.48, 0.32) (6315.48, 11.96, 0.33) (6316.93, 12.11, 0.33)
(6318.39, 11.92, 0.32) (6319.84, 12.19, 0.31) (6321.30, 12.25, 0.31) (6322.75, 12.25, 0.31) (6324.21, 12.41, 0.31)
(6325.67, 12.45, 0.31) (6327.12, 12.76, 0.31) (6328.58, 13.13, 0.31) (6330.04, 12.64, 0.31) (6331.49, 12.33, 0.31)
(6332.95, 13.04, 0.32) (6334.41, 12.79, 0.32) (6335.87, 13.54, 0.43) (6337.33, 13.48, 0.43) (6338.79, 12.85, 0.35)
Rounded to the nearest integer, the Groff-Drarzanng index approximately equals 2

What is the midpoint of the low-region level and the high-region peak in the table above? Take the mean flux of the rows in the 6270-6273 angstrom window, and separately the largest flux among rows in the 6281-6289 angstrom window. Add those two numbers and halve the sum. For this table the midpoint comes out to 12.9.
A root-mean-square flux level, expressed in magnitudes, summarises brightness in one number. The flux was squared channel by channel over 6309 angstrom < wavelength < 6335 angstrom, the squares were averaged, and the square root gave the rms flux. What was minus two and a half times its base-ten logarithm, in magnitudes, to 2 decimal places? -2.75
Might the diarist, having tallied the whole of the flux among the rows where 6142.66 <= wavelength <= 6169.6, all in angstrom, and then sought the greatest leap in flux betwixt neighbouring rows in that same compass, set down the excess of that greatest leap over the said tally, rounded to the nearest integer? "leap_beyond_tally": -237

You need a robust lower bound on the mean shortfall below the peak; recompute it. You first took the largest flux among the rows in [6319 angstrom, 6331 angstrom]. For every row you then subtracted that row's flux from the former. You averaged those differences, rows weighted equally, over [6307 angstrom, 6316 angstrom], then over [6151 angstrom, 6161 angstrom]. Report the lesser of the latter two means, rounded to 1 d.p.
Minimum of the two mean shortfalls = 0.4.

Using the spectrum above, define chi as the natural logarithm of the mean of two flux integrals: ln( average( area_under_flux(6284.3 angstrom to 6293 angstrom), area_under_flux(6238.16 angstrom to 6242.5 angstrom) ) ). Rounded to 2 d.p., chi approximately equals 4.41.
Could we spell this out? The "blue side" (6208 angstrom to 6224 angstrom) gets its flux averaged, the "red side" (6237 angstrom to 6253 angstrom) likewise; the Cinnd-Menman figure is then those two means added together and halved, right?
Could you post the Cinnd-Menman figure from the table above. 12.3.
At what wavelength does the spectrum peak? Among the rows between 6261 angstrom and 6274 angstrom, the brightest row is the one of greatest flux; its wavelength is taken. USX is 6270.56 angstrom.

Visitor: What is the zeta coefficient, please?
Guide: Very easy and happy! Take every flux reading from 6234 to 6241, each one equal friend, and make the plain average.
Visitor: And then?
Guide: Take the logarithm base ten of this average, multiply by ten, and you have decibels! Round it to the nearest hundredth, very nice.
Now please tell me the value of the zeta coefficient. 10.90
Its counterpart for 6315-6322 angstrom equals 10.82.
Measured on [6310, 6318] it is 10.97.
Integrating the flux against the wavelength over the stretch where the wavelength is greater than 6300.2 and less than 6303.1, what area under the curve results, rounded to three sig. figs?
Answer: 35.5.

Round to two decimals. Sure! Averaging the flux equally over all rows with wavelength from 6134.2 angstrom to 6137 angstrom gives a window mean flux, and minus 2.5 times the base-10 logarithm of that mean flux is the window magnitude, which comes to -2.72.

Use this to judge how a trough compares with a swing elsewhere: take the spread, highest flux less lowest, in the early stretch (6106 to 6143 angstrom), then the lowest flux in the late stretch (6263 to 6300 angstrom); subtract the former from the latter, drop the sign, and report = 10.0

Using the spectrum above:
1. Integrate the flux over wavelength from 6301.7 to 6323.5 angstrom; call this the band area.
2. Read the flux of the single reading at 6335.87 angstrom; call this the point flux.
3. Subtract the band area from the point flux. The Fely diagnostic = -259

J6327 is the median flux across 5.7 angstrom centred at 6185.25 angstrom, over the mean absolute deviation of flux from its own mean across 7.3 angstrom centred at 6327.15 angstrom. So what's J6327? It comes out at 61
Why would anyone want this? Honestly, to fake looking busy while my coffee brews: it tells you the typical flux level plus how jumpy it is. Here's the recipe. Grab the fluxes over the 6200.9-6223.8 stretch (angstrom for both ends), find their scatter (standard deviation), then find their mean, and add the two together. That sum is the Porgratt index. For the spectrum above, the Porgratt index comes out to 14.1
